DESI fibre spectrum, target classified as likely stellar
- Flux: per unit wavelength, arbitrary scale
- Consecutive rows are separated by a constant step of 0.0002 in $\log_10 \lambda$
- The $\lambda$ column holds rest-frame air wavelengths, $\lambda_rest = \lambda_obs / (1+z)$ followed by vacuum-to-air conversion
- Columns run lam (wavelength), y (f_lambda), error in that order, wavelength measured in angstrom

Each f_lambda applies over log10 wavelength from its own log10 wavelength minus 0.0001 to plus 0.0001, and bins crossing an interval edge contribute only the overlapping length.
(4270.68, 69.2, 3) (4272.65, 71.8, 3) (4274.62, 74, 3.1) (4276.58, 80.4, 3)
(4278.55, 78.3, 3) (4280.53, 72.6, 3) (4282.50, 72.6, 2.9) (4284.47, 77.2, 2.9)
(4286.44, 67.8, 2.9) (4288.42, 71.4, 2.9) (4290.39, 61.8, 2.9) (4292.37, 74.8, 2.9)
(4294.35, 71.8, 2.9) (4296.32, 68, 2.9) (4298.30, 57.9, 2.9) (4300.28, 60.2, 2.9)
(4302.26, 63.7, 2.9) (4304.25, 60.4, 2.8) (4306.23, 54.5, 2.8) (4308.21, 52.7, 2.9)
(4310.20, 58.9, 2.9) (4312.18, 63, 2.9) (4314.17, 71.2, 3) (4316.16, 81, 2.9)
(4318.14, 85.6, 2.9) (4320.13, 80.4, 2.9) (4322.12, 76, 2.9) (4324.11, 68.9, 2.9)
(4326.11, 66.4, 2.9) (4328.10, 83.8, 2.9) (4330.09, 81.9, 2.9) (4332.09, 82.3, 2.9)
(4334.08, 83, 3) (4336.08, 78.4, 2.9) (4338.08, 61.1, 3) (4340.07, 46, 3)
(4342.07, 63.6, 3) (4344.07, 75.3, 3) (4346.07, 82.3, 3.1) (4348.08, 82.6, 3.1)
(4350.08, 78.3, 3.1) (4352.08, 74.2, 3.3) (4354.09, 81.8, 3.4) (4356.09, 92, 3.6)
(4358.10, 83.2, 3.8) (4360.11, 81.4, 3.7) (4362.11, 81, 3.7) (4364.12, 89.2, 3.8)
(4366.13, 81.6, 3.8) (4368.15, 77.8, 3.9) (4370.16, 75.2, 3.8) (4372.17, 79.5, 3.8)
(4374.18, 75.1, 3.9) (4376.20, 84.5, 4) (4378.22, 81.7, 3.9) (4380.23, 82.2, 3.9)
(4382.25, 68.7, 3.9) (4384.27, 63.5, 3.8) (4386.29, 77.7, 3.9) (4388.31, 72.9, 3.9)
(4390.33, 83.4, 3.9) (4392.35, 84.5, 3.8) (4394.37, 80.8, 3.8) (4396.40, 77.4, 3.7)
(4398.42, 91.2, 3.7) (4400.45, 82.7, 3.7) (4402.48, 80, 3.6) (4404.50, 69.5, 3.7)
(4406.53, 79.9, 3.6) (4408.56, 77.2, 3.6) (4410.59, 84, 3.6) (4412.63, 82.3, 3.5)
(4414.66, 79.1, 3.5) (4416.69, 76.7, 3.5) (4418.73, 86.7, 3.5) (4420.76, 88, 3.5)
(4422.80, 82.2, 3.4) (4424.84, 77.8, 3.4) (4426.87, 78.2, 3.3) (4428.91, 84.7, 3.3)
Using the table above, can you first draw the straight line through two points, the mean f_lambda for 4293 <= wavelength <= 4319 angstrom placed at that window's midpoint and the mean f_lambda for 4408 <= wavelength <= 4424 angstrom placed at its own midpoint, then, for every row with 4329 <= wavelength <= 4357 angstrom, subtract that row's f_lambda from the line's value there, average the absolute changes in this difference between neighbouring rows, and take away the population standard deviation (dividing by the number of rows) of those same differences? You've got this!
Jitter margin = -3.4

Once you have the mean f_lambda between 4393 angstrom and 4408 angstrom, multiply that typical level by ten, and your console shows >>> 802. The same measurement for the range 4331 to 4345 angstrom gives 700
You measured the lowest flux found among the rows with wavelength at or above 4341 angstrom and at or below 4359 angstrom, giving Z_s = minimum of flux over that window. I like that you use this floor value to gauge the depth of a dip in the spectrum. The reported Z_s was 63.6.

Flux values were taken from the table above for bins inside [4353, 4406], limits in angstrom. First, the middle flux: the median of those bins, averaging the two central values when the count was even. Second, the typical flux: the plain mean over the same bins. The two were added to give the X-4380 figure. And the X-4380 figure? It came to 161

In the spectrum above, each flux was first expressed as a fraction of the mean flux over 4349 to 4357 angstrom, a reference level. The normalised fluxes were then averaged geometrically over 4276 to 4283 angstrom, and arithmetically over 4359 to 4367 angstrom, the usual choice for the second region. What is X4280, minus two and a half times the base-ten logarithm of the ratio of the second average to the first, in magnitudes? -0.10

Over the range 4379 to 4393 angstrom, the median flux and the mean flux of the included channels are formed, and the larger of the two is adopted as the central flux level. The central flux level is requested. 77.7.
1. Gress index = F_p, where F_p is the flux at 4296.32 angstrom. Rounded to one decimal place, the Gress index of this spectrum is 68.0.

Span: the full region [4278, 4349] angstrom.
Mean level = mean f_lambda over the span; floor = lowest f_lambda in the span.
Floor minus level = -24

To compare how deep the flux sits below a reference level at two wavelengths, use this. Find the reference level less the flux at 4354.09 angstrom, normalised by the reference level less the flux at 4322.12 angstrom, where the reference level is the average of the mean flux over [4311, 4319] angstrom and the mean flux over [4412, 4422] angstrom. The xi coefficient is -1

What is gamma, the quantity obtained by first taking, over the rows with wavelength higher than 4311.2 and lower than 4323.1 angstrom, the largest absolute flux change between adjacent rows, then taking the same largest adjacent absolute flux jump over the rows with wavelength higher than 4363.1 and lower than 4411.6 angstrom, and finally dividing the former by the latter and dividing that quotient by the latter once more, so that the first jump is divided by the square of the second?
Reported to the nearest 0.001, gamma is 0.049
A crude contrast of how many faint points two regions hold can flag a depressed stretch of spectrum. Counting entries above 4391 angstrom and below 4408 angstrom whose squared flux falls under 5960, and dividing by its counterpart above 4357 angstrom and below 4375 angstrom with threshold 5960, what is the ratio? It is 0.50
